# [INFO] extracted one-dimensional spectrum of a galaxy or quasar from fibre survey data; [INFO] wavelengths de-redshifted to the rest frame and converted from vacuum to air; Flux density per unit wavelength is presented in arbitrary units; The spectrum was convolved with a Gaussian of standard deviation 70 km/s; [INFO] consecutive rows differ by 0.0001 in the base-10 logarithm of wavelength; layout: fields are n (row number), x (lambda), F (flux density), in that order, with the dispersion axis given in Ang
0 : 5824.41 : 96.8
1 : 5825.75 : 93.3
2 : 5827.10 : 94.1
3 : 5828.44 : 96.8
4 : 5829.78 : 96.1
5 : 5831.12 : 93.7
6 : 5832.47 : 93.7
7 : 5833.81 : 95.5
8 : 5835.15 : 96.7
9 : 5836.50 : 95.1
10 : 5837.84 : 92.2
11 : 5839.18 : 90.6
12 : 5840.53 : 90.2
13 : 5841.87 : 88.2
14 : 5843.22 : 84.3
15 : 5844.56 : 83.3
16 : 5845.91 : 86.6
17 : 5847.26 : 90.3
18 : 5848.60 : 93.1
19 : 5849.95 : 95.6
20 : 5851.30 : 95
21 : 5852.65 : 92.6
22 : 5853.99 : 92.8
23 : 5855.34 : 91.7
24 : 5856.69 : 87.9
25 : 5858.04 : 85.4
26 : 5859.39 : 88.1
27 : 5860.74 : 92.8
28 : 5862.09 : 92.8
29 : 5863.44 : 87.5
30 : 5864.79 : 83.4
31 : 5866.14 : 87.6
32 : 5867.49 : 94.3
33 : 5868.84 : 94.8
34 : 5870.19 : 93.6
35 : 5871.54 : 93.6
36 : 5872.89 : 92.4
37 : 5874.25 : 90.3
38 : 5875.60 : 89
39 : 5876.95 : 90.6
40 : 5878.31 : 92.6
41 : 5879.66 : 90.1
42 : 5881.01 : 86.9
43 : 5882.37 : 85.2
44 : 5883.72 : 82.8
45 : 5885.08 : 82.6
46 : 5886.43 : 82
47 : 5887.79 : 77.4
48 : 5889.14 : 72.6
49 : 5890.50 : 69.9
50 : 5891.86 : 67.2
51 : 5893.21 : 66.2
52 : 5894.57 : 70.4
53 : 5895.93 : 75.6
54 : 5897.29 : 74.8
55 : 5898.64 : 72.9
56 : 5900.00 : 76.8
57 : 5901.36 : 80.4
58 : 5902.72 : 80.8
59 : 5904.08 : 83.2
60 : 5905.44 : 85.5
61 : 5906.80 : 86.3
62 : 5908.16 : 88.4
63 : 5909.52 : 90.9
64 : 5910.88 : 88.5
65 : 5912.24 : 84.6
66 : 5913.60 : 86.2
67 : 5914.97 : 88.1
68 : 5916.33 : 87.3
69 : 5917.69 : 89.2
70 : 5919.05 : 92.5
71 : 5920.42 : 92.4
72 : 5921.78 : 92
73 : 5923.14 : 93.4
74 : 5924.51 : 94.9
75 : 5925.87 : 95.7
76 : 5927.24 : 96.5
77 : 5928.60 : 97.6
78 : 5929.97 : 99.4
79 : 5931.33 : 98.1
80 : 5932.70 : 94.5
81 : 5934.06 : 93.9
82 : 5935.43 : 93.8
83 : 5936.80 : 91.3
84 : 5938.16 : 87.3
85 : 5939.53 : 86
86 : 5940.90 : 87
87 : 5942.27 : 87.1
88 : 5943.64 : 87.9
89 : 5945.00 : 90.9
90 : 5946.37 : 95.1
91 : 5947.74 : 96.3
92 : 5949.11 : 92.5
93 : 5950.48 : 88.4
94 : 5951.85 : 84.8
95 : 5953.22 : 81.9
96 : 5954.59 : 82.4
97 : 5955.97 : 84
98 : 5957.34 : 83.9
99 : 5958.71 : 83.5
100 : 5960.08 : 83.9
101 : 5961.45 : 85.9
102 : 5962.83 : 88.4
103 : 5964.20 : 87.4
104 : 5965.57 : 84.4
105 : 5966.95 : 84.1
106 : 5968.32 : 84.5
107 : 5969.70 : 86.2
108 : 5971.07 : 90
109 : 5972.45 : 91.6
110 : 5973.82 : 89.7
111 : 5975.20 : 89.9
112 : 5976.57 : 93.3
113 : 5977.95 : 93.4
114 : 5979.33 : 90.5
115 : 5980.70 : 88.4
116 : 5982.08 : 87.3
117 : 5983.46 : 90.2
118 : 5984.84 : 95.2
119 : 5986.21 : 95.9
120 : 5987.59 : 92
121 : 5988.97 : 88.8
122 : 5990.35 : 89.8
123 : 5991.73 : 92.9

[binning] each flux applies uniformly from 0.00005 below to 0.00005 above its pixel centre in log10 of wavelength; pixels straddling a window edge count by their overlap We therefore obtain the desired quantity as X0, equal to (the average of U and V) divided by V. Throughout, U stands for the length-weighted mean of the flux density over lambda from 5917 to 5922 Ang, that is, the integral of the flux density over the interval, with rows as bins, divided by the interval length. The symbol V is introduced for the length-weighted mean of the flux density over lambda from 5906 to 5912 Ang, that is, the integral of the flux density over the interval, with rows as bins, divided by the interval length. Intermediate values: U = 92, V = 88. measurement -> 1.02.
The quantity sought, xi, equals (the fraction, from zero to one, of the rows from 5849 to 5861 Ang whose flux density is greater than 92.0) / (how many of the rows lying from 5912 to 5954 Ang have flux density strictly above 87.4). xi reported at 0.03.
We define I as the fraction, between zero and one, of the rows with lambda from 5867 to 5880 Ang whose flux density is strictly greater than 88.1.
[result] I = 1.00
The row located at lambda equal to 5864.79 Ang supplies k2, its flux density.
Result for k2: 83.4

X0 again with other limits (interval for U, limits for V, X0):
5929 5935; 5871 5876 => 1.03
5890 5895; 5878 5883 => 0.89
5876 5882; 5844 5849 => 1.01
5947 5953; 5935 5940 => 1.00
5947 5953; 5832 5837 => 0.97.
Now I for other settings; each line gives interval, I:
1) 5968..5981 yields 0.80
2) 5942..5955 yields 0.50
